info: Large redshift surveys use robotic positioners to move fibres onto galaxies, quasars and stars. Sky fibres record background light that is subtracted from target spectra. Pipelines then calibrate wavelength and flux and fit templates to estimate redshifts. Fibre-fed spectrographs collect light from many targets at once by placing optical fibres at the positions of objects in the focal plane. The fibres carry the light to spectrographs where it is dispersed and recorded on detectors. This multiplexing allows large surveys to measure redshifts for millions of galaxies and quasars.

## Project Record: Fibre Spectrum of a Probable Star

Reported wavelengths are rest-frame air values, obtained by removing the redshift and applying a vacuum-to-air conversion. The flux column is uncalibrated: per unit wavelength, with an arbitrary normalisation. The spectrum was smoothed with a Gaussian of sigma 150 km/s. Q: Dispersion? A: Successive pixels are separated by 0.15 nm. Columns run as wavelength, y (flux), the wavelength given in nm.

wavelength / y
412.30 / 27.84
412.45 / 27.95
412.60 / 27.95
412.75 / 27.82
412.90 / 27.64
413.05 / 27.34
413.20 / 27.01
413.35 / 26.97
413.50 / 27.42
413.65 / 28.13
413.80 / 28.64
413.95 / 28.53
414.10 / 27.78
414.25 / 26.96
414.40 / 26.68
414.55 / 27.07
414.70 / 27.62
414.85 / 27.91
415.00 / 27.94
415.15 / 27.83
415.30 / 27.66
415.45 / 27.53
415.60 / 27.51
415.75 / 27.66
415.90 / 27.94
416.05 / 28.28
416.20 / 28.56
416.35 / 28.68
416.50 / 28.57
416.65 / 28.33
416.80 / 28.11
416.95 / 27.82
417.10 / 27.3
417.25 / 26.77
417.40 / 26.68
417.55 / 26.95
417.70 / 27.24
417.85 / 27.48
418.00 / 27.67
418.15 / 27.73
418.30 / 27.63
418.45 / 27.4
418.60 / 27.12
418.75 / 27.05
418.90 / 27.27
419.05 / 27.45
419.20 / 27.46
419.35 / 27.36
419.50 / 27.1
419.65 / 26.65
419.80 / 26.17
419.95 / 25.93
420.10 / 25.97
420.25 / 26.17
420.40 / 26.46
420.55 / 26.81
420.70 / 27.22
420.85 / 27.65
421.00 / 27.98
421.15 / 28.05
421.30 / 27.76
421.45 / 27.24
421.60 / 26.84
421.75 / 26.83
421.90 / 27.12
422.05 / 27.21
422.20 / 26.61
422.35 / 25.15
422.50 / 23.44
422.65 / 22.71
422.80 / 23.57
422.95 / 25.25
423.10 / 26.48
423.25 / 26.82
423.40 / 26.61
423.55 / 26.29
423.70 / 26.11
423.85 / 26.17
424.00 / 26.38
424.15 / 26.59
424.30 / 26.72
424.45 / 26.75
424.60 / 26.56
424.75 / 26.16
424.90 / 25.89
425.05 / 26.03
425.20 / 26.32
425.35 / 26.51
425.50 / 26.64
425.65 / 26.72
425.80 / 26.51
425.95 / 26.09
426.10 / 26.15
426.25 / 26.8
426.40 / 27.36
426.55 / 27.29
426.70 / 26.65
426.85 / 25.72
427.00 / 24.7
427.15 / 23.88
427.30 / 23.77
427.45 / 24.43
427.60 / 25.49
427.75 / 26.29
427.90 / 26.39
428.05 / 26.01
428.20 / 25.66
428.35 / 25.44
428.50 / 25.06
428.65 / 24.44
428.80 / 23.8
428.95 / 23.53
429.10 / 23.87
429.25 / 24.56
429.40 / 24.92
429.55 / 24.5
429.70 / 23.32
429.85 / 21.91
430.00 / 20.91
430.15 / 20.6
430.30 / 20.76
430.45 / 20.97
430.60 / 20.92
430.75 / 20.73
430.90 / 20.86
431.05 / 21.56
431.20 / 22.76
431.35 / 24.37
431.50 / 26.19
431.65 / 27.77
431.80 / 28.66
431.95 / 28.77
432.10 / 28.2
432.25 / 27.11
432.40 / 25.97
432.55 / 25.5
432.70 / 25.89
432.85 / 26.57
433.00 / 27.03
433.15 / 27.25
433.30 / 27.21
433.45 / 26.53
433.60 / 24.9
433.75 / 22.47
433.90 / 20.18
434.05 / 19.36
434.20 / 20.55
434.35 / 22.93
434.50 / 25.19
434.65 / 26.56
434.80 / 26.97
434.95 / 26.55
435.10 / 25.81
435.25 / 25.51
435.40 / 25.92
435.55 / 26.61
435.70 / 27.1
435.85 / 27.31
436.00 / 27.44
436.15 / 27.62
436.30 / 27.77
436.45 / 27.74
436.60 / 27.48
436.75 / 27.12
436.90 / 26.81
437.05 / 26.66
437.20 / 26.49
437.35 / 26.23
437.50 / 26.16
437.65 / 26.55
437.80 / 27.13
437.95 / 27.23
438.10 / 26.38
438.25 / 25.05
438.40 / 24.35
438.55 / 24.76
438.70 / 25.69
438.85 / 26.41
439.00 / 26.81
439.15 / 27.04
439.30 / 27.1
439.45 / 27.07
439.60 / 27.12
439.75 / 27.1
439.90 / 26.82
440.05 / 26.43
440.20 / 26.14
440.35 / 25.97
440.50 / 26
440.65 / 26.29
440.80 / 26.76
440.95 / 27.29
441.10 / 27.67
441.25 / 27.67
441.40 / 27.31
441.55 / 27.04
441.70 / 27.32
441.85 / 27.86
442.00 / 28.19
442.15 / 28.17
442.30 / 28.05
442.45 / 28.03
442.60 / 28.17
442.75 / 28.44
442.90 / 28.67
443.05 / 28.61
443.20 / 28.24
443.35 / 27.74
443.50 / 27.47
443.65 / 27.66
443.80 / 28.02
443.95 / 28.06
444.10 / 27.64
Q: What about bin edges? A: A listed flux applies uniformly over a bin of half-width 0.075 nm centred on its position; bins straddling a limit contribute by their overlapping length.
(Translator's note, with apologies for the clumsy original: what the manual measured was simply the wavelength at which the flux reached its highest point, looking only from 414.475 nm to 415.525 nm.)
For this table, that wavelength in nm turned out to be 415.00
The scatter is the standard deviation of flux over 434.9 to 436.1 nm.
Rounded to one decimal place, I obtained 0.7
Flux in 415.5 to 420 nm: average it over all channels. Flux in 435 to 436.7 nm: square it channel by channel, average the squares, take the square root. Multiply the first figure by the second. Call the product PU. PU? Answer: 740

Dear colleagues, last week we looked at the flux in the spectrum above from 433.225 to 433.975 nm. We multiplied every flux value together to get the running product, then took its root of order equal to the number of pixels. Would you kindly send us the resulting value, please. 24.1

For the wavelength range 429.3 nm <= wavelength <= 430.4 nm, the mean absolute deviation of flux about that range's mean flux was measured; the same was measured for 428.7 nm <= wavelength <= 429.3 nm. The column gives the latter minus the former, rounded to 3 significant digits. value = -1.26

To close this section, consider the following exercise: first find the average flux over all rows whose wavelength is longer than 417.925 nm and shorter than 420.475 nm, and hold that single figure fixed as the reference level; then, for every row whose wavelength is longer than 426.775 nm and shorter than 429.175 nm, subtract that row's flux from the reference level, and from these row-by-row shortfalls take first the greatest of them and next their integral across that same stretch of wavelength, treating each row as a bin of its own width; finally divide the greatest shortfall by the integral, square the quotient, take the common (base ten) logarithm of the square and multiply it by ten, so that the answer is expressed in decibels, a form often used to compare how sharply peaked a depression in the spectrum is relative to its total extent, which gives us -3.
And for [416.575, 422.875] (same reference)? 14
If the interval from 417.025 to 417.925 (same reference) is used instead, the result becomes 11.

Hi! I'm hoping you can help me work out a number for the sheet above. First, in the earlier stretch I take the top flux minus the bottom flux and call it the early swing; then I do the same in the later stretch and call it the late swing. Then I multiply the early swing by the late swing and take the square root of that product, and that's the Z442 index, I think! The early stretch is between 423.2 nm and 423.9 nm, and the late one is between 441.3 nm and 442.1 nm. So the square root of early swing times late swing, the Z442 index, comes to 0.90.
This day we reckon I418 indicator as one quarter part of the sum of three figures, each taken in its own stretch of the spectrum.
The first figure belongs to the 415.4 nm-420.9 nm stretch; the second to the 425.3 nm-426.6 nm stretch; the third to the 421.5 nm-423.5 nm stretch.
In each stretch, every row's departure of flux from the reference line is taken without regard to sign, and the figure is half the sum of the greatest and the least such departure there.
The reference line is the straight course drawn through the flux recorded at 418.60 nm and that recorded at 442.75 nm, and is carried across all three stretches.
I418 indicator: 1.0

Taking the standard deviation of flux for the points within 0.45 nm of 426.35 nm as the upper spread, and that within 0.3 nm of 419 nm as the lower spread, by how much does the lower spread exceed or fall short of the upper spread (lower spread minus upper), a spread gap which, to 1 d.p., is -0.3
